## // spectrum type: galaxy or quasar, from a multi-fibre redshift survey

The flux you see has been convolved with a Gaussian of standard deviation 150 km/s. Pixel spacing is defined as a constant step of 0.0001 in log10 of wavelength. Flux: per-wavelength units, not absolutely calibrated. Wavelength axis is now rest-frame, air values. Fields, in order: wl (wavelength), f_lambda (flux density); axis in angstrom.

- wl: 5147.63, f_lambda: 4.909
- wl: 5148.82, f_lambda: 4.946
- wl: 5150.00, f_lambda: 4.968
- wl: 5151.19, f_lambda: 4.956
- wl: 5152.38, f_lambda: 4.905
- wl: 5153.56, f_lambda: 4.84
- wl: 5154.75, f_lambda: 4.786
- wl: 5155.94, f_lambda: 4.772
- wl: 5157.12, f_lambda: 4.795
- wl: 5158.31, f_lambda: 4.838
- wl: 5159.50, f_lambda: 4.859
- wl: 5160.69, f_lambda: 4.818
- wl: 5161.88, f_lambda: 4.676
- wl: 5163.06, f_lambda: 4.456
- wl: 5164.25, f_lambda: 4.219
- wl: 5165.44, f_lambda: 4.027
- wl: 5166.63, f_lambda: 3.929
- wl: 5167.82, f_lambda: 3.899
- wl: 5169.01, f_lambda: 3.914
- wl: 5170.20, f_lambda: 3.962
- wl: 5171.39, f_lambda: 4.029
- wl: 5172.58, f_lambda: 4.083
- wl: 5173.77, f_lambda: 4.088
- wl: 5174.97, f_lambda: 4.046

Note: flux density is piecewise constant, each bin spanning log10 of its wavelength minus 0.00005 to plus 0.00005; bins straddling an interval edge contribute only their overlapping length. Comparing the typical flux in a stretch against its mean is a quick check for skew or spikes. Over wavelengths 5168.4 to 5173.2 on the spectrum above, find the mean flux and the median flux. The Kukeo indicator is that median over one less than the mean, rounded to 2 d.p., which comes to 1.33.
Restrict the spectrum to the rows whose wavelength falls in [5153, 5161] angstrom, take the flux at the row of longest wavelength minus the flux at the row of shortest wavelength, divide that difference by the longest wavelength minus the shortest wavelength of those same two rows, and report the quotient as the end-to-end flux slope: -0.003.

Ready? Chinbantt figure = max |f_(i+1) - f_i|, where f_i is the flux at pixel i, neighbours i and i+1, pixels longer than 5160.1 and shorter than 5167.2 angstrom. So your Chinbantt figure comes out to 0.237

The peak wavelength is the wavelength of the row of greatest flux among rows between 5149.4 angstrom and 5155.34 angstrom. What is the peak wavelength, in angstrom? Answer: 5150.00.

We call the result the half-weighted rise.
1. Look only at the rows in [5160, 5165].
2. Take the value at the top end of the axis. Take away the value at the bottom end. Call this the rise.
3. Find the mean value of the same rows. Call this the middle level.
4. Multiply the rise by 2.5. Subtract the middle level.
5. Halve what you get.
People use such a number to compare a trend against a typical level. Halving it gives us -3.0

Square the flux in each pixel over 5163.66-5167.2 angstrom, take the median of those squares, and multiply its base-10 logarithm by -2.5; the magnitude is -3.0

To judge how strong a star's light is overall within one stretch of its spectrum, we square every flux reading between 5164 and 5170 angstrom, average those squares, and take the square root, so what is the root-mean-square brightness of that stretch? 4.00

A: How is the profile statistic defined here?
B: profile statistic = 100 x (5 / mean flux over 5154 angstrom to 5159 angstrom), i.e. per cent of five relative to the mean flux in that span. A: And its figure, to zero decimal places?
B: 104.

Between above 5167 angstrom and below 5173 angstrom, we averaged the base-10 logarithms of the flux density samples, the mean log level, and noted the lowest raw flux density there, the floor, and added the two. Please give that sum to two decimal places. 4.50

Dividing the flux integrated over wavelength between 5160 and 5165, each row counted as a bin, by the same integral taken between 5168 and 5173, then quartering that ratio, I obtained 0.284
